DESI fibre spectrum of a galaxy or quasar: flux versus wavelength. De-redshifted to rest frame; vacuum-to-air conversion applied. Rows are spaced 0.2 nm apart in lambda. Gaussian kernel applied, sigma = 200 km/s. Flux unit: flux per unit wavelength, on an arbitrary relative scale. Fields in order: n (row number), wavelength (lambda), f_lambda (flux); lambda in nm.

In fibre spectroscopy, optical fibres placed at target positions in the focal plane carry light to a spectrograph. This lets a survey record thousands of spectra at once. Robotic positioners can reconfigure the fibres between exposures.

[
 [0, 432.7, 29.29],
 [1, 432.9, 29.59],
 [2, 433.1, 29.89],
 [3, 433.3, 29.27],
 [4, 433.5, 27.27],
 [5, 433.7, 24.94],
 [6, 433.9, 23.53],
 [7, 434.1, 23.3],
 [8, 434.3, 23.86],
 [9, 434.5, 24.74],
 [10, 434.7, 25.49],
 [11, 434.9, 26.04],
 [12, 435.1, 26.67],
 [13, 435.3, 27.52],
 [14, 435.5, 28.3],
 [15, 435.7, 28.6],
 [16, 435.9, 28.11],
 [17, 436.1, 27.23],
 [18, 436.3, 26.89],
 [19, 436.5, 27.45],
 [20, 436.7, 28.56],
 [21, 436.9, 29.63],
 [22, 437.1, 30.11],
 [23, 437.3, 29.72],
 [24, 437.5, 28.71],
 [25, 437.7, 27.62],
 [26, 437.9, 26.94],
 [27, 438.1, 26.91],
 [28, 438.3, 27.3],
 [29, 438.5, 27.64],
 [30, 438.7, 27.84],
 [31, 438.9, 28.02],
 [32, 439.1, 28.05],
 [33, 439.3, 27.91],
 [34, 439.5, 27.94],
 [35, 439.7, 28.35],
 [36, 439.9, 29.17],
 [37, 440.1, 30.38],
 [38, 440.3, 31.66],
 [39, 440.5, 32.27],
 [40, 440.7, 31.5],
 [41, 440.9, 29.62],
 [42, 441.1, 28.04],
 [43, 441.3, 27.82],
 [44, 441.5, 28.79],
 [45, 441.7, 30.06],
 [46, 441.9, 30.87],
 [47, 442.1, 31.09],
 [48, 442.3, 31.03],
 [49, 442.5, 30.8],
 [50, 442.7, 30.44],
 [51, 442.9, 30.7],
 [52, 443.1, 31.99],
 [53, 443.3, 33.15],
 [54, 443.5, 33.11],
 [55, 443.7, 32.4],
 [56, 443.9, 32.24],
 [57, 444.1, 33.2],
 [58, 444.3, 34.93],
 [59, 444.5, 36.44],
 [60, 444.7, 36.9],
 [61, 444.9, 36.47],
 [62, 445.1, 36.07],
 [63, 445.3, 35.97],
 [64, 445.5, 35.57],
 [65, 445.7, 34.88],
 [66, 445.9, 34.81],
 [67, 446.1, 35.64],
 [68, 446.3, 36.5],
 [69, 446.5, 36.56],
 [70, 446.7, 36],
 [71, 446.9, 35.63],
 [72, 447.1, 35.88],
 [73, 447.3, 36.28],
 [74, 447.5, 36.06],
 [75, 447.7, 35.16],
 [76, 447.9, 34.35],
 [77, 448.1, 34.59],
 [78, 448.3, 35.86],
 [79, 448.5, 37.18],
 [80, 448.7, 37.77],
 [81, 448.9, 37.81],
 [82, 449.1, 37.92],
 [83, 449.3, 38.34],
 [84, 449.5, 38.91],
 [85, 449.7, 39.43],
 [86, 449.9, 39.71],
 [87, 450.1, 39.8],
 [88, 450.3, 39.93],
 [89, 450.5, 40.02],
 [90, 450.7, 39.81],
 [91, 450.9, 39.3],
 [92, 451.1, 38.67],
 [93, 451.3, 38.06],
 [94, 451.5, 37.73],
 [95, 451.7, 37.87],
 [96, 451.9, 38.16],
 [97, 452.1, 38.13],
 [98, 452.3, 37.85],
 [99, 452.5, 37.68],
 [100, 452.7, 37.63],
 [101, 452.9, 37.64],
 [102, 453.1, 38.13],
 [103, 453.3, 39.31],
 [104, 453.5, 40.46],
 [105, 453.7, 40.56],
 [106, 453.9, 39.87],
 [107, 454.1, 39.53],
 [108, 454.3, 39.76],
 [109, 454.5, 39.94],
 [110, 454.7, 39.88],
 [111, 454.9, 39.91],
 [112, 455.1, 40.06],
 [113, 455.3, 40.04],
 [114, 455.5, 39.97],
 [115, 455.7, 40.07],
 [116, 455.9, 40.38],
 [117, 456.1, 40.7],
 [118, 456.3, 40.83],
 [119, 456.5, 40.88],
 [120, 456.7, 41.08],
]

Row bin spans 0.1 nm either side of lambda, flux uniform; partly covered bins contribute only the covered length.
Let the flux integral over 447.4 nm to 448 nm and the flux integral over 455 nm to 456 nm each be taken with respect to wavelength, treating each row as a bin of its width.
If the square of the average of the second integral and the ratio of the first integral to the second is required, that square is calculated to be 413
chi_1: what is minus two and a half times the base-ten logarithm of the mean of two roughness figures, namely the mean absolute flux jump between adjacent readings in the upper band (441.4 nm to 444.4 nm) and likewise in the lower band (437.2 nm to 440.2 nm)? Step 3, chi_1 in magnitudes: 0.62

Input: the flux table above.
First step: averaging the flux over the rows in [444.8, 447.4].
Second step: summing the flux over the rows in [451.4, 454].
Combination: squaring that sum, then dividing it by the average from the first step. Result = 6999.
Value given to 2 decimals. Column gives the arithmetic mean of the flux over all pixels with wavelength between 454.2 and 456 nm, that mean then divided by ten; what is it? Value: 4.00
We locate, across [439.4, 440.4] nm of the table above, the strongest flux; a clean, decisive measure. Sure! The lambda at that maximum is 440.3 nm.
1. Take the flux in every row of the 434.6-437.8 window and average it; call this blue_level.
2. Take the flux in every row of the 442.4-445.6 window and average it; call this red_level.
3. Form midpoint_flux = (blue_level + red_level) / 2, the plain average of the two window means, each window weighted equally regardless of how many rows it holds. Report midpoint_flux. 31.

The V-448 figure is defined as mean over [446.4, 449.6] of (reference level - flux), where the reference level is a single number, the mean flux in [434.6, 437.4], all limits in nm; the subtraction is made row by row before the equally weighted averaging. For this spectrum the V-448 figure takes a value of -8.6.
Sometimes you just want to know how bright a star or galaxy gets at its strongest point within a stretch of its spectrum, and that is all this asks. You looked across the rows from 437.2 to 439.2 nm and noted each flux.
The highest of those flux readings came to 29.72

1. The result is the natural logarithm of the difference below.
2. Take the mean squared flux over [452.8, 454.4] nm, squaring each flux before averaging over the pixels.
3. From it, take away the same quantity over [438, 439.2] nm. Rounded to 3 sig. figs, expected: 6.67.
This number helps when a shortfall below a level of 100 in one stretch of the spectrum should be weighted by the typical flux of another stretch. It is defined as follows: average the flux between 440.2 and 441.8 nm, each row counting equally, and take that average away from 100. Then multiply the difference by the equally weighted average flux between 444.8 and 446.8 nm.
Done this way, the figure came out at 2510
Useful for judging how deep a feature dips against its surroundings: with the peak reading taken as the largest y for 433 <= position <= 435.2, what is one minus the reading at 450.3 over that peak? -0.34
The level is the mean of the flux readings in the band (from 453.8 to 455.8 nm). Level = 39.9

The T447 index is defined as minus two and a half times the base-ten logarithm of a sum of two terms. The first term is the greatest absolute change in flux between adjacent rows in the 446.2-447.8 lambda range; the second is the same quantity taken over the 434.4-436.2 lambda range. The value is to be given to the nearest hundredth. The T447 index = -0.63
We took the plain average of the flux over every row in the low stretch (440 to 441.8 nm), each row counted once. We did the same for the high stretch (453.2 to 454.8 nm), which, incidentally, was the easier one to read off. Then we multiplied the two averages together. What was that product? 1198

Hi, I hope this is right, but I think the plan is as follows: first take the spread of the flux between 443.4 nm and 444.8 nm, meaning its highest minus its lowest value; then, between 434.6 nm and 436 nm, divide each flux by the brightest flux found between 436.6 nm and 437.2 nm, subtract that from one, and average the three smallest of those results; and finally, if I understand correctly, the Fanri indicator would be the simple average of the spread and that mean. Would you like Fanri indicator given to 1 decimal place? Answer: 2.4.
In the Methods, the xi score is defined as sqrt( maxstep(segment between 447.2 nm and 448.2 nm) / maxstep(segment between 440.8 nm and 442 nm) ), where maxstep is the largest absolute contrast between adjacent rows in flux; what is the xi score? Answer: 0.75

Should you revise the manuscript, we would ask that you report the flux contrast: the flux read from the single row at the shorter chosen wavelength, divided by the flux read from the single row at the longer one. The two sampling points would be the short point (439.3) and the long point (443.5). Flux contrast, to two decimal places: 0.84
